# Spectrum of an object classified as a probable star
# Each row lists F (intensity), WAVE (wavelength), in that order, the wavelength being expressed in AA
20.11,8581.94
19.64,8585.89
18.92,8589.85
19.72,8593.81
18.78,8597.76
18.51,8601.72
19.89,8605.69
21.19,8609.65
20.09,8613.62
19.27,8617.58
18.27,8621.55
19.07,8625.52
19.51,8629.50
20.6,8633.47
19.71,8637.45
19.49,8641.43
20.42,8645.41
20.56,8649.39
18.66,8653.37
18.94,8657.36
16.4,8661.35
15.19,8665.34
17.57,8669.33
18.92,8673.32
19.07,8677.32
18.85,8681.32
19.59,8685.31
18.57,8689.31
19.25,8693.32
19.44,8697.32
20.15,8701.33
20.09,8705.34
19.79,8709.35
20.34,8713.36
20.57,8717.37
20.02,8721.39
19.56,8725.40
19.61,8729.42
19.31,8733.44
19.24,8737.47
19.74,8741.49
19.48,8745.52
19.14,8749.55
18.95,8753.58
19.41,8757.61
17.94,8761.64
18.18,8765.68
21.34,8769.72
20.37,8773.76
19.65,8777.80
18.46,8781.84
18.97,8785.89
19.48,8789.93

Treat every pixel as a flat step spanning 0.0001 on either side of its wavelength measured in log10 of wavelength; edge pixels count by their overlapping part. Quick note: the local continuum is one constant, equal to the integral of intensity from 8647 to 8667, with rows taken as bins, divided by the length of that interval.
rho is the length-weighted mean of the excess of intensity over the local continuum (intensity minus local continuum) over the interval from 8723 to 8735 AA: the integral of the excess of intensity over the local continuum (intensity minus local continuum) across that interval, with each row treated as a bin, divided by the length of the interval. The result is 1.5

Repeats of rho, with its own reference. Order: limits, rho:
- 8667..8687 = 0.7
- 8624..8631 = 1.2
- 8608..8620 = 2.0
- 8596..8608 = 1.1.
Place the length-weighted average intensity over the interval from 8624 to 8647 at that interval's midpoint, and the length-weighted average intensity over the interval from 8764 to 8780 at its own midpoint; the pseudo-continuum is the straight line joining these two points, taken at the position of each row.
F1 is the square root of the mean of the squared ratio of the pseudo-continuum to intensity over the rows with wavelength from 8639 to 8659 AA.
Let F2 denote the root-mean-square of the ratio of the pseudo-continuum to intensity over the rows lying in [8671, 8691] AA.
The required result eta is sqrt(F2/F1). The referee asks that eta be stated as 1.02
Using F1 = 1.012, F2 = 1.04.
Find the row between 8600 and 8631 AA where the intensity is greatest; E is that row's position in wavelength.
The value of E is 8609.65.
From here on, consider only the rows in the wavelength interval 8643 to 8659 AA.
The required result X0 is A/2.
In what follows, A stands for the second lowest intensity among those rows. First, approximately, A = 18.94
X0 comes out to 9.5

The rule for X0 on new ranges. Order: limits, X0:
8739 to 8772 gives 9.1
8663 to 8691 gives 8.8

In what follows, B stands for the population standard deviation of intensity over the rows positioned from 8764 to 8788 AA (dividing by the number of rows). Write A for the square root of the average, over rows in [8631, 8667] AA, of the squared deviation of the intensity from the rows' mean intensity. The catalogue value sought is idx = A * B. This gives 1.98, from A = 1.80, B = 1.1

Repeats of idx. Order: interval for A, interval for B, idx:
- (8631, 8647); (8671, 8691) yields 0.16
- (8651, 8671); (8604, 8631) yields 1.19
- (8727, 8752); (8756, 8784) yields 0.24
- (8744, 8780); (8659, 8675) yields 1.36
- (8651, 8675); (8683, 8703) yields 0.72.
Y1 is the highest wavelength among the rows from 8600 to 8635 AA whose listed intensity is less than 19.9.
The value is 8629.50 AA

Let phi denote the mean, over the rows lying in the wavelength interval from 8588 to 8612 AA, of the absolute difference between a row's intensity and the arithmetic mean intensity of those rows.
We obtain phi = 0.8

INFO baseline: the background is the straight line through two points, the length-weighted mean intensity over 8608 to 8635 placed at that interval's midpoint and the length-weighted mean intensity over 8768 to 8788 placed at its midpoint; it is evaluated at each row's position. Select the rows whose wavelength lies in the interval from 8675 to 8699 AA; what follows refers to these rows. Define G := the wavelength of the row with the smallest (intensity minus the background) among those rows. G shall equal 8689.31 AA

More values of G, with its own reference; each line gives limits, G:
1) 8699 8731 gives 8725.40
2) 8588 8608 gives 8601.72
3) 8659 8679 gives 8665.34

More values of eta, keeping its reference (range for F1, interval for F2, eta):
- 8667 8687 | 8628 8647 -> 0.97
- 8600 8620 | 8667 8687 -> 1.03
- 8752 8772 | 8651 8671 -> 1.05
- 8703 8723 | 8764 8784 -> 1.02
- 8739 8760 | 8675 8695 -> 1.01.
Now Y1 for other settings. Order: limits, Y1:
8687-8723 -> 8709.35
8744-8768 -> 8765.68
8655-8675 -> 8673.32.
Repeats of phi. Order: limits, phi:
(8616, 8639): 0.5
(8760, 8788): 1.0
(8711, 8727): 0.3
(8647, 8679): 1.3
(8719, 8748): 0.2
